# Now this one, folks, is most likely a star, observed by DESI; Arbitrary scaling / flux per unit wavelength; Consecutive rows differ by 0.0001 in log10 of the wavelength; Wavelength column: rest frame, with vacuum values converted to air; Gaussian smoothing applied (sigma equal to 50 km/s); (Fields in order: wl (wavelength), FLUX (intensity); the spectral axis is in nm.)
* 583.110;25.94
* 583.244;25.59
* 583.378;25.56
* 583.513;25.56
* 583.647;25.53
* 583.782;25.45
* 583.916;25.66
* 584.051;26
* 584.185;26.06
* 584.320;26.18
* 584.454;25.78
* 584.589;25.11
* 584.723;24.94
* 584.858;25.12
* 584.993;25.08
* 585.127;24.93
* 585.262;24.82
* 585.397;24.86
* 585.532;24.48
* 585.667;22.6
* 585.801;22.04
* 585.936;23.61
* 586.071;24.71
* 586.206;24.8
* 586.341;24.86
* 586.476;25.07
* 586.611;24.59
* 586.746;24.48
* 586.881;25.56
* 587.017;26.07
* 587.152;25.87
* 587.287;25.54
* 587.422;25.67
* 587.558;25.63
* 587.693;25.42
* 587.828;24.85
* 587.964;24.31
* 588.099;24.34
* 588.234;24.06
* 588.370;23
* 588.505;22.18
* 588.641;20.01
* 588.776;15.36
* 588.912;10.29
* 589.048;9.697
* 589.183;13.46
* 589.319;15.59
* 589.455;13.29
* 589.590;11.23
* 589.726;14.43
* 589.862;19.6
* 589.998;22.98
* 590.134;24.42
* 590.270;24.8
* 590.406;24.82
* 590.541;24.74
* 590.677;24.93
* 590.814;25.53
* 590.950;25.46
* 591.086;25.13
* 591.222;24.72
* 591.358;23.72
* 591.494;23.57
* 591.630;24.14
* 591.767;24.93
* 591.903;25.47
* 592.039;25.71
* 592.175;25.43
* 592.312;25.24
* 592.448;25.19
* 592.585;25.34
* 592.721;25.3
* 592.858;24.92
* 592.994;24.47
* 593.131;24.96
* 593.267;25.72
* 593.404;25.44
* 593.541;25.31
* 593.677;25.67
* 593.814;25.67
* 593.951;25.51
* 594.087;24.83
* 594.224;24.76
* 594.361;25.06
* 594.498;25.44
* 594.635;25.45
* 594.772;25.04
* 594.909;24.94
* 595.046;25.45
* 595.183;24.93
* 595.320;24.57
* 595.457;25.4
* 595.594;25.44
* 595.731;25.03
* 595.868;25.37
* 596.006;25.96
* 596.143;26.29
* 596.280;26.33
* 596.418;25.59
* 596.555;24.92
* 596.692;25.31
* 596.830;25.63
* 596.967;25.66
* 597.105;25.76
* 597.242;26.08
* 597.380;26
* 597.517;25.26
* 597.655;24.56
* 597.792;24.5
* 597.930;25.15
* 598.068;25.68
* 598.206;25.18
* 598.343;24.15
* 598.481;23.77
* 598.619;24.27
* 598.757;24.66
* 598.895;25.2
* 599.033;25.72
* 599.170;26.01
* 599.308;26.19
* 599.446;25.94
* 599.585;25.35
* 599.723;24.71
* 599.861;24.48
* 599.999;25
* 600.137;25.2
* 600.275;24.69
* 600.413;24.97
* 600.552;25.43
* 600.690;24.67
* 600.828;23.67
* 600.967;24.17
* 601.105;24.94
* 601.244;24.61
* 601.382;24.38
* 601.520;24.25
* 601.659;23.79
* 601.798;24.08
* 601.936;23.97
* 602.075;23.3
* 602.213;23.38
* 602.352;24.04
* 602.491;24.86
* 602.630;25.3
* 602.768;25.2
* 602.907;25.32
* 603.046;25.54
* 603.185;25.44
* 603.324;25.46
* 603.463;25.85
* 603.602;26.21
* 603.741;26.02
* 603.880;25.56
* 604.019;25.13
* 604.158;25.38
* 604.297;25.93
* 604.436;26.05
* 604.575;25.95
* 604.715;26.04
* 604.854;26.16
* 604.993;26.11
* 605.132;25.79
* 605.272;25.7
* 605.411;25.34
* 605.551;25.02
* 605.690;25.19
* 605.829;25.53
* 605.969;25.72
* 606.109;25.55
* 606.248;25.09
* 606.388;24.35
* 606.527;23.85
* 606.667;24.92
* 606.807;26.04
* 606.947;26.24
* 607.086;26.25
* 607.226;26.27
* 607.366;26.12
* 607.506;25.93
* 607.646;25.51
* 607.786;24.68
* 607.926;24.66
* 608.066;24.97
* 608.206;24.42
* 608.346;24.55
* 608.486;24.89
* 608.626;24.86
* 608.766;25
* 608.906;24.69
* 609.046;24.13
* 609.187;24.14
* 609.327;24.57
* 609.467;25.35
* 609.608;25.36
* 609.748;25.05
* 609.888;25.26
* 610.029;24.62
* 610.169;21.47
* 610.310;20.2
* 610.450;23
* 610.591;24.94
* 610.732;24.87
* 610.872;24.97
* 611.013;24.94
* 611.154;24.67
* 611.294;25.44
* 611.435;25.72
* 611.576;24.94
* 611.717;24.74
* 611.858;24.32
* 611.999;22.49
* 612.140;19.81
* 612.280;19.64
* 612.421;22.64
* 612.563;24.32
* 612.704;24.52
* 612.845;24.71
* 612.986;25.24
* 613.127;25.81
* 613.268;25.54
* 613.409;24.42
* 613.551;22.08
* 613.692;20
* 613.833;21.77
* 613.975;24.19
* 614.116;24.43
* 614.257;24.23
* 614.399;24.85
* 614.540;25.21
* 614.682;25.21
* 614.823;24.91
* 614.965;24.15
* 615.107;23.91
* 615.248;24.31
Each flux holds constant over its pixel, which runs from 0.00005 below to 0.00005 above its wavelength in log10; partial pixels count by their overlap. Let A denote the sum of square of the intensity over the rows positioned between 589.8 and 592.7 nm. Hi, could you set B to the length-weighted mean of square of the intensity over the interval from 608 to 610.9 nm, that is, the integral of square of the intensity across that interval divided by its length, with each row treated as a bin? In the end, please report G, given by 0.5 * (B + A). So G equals 6651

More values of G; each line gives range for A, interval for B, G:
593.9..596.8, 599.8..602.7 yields 7030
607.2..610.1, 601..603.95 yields 6875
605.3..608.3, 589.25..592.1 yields 6994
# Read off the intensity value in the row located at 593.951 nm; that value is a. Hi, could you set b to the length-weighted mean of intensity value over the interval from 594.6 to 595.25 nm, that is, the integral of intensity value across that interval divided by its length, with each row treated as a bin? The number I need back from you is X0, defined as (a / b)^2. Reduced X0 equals 1.03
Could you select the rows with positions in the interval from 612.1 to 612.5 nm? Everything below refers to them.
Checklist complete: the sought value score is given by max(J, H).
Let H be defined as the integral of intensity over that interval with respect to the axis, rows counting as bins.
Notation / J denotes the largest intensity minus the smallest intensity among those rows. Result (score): 8.3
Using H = 8.3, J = 3.00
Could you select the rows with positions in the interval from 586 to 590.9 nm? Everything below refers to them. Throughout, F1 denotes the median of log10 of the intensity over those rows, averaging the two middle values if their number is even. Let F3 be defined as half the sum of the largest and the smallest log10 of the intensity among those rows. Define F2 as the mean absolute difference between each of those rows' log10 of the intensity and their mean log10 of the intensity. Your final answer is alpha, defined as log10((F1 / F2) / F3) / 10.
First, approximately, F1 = 1.39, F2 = 0.1002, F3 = 1.20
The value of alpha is 0.11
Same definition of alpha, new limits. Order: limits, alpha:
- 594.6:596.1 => 0.23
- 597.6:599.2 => 0.20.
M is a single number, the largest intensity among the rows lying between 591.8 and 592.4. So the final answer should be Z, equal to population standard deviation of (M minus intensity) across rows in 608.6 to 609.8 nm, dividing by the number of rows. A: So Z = 0.43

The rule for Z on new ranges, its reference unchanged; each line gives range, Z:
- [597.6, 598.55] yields 0.61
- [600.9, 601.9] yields 0.35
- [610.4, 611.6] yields 0.71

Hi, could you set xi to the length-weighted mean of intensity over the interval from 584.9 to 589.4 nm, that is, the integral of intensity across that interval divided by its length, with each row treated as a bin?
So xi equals 22.6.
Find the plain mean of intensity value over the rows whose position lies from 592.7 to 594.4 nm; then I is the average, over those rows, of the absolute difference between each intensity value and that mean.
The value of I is 0.3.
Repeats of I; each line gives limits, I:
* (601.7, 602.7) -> 0.5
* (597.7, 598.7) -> 0.6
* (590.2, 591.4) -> 0.3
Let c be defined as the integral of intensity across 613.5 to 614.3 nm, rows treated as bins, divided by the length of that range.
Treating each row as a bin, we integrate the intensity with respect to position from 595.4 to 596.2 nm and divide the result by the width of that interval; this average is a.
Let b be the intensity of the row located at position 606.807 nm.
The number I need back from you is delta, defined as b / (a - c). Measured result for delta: 9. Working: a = 25.6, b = 26.04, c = 22.8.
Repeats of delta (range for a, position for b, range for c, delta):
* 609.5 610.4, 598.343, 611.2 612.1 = -33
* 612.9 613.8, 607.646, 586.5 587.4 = -16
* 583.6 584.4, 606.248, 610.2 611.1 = 12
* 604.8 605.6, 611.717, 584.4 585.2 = 46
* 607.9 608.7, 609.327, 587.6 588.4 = 82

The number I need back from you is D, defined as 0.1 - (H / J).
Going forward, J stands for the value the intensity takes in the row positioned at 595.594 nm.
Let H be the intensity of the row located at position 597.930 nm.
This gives -0.889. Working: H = 25.15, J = 25.44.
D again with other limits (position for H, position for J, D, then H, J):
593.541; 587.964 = -0.941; 25.31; 24.31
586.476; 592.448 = -0.895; 25.07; 25.19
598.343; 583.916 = -0.841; 24.15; 25.66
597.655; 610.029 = -0.898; 24.56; 24.62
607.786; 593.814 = -0.861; 24.68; 25.67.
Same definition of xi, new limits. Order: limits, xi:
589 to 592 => 21.3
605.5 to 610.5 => 24.8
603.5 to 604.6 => 25.8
